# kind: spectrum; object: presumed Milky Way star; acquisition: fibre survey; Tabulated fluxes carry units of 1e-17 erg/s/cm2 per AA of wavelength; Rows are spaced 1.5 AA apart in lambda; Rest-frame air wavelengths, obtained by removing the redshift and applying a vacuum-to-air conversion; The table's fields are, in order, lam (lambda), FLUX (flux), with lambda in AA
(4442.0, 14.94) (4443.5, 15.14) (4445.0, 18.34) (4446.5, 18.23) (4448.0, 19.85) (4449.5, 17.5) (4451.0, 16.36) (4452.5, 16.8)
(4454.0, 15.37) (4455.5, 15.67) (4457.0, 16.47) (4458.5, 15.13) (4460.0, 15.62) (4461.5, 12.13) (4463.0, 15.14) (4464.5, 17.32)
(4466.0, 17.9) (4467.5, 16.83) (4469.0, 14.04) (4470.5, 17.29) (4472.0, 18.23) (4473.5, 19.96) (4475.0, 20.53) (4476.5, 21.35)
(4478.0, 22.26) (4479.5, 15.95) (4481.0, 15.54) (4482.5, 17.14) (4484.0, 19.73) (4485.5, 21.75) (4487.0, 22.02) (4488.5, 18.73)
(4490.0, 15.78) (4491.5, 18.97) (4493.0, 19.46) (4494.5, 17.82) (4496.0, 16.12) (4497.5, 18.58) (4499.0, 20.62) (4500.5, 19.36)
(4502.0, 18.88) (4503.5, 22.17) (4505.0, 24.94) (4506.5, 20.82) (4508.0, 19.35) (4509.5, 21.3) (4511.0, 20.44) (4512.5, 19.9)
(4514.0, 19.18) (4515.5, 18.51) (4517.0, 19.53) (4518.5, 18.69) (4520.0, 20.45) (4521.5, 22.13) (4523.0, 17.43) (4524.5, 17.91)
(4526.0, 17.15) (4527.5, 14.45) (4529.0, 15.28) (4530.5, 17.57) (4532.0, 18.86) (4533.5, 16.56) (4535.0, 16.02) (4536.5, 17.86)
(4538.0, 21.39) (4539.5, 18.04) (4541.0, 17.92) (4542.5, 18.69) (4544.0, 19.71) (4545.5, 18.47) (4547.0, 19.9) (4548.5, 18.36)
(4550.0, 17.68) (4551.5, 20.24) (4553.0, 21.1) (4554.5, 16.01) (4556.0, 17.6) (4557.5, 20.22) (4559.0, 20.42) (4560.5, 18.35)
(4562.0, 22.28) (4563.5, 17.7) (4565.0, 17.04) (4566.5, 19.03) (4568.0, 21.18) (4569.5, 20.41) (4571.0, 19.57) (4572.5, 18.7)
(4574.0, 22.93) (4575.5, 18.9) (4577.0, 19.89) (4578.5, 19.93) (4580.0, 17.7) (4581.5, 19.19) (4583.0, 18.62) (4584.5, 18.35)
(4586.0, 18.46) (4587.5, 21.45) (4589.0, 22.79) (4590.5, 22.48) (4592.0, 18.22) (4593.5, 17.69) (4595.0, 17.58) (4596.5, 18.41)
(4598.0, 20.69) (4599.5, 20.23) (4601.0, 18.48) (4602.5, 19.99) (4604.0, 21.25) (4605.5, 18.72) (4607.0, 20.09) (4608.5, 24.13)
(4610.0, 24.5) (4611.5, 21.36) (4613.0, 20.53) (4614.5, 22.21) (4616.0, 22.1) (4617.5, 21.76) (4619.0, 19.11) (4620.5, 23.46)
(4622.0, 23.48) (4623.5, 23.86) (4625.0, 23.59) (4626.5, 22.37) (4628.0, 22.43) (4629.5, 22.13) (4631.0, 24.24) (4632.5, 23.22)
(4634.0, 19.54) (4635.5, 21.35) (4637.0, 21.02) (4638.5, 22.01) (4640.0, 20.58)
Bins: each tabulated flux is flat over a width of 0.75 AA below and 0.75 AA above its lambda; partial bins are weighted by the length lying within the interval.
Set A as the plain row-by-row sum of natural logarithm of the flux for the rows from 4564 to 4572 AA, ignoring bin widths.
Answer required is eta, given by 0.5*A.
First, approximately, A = 14.8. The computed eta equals 7.4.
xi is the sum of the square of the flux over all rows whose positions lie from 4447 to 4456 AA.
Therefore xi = 1732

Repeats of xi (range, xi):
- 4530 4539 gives 1972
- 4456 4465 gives 1421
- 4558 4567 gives 2216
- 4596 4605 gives 2369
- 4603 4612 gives 2844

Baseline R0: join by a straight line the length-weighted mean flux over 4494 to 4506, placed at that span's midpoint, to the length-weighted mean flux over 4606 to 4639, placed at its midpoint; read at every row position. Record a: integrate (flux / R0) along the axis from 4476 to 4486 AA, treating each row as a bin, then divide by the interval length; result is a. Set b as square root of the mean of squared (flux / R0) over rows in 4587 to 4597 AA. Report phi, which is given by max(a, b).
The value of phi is 0.973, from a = 0.97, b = 0.922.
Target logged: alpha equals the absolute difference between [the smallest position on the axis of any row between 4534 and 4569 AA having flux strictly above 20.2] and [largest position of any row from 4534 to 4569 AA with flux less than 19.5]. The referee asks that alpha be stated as 28.5 AA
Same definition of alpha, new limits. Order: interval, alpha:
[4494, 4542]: 42.0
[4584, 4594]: 6.0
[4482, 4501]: 15.0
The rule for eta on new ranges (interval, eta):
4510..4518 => 7.4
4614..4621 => 7.7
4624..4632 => 7.8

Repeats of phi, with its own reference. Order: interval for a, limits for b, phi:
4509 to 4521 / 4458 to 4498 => 0.981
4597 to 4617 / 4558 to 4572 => 0.963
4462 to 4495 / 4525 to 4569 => 0.940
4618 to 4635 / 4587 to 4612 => 1.010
